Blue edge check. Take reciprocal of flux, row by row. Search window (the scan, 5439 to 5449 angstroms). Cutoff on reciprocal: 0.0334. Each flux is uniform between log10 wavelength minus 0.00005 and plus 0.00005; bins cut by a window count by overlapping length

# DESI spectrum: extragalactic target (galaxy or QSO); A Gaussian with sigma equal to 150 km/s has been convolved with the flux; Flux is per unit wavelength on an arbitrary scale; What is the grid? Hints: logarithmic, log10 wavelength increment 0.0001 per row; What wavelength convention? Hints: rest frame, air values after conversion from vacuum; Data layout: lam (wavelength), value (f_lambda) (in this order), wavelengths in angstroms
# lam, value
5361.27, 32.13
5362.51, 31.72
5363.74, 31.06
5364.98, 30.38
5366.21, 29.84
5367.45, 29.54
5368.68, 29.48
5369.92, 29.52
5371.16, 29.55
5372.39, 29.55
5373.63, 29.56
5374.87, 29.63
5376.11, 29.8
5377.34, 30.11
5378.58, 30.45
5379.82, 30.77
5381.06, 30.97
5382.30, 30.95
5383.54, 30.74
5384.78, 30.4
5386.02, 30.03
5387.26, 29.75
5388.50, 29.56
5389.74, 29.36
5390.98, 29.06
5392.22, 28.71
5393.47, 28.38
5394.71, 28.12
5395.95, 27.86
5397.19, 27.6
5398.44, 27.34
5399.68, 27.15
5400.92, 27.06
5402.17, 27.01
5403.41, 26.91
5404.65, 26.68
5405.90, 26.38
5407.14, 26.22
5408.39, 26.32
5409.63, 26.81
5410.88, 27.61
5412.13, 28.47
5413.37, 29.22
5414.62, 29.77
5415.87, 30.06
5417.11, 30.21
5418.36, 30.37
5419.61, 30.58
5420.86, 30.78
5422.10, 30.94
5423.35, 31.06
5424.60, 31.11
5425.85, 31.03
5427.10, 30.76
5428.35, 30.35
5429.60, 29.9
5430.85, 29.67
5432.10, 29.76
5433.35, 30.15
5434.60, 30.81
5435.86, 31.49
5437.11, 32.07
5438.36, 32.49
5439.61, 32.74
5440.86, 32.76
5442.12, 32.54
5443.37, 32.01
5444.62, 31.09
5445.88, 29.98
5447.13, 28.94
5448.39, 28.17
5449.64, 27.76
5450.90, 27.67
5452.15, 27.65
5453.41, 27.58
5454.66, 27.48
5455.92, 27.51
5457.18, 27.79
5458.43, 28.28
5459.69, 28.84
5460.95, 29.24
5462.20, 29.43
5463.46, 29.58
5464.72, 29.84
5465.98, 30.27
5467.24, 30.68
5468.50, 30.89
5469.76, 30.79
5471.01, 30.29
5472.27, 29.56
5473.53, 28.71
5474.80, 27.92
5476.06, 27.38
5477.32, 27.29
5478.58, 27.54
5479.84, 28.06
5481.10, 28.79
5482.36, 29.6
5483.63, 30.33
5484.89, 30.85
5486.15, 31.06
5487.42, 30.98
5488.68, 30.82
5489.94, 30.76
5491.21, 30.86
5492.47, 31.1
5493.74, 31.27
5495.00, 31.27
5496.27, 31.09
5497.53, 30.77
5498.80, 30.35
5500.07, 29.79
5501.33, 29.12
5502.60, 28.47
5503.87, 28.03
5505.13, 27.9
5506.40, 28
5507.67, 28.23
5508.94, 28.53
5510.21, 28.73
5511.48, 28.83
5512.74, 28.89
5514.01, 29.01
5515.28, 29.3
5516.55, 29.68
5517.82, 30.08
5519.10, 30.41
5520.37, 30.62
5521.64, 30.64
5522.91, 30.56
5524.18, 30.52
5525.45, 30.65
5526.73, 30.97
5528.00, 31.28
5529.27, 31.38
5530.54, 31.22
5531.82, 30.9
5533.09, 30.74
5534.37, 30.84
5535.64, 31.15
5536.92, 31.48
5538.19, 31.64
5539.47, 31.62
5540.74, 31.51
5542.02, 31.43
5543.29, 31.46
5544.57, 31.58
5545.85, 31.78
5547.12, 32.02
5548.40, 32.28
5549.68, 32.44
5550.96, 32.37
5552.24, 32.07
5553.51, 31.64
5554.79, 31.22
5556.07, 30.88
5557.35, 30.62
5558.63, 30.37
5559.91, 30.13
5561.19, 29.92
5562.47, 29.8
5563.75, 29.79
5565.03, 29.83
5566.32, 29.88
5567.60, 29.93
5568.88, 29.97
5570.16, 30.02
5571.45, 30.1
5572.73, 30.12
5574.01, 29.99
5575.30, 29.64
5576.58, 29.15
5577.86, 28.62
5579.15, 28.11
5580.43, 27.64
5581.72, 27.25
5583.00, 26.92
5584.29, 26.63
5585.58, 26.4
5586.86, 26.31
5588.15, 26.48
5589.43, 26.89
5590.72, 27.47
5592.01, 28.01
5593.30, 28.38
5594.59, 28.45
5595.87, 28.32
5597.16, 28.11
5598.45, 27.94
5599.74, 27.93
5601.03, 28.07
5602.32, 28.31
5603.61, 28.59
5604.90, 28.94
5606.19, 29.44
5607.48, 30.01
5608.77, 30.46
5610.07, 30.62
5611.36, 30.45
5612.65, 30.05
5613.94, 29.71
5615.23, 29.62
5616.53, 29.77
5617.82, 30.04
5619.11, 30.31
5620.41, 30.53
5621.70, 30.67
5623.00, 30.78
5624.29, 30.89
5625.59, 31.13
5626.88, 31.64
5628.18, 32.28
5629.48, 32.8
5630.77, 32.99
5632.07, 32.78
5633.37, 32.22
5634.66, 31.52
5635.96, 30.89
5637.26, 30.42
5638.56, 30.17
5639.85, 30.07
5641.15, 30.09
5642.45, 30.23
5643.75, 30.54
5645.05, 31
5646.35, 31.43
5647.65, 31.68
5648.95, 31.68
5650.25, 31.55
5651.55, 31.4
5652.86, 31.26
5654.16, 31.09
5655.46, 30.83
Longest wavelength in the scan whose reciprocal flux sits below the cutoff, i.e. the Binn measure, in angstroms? 5445.88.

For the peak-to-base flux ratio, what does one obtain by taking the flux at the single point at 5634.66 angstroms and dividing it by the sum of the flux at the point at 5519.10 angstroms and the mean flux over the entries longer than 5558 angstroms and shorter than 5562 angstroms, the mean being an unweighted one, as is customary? 0.521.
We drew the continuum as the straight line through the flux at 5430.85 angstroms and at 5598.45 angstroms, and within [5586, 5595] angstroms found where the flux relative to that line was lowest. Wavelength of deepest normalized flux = 5586.86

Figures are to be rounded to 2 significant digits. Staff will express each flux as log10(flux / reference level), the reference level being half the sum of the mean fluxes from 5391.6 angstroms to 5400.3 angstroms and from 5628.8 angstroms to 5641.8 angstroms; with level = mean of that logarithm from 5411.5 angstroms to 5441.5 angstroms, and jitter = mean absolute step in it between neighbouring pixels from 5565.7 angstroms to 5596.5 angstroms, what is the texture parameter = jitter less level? -0.011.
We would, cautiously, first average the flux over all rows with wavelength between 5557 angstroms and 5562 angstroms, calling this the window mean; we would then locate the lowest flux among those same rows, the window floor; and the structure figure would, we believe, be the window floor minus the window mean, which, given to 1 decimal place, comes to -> -0.3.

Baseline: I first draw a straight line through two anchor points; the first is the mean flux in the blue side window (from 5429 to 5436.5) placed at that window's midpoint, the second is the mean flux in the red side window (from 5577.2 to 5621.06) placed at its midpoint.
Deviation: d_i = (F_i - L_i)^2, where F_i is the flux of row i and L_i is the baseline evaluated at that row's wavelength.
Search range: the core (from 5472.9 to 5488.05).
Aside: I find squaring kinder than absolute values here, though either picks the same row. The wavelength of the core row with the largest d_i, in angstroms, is 5477.32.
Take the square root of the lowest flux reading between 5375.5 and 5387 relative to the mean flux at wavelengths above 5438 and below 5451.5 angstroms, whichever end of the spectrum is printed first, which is 0.988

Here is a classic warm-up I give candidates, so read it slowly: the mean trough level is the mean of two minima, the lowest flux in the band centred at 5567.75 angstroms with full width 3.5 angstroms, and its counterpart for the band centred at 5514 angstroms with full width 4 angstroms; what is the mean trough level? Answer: 29.4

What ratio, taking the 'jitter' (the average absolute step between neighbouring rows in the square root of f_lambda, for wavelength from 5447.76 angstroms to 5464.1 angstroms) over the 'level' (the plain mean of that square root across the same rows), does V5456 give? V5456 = 0.0041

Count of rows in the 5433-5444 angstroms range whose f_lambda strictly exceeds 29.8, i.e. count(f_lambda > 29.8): 9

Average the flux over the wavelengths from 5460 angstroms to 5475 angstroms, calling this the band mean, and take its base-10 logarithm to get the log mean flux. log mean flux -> 1.47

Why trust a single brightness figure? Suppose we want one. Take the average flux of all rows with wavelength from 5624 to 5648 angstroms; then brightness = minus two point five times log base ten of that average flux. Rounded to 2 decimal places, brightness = -3.74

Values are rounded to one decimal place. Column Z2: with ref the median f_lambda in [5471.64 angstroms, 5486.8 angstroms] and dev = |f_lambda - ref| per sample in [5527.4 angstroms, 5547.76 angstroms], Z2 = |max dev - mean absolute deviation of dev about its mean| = 3.0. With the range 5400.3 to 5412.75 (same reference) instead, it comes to 2.1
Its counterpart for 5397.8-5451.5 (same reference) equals 3.3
